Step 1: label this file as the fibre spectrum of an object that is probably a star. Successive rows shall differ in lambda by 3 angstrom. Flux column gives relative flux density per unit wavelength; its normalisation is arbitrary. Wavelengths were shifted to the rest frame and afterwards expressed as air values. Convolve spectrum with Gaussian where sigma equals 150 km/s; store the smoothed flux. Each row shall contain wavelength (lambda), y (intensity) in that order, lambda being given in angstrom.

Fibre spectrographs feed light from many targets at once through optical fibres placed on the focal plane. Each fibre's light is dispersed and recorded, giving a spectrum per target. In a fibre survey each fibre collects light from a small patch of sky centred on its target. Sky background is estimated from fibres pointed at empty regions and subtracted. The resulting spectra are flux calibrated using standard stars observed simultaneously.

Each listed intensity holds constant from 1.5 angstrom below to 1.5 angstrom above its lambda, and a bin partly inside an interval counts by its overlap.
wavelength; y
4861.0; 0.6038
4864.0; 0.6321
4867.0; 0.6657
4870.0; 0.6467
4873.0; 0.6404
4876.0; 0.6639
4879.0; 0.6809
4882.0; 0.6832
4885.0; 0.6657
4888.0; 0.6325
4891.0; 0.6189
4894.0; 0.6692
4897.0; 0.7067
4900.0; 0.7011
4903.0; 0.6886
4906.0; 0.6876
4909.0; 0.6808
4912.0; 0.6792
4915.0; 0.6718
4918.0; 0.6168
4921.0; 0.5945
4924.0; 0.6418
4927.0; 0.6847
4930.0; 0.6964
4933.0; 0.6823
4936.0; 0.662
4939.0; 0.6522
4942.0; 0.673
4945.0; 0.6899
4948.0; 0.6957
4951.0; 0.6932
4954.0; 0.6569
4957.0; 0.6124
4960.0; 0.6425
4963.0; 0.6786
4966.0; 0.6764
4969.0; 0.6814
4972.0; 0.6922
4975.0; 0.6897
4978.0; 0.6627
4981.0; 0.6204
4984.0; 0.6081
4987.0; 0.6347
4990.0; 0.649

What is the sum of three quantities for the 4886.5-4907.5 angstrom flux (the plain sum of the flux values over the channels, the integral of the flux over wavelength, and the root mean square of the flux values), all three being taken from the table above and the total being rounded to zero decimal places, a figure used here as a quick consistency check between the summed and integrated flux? 19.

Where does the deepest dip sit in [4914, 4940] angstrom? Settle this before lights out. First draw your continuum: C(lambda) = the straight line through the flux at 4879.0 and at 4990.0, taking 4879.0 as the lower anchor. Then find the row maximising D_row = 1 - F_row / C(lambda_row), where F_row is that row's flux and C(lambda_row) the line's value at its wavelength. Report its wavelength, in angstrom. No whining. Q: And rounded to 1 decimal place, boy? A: 4921.0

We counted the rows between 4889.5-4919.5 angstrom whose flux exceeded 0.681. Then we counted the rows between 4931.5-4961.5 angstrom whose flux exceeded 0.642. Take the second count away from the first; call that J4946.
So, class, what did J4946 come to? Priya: -5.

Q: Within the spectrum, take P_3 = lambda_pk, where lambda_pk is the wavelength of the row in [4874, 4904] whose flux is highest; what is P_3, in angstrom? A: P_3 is 4897.0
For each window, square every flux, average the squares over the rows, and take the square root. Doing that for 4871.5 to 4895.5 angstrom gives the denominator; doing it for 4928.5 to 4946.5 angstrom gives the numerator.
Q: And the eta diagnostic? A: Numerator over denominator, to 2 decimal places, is 1.03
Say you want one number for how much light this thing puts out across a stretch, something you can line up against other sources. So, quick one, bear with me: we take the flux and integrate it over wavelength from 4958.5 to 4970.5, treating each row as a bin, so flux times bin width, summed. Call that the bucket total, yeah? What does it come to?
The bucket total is 8.0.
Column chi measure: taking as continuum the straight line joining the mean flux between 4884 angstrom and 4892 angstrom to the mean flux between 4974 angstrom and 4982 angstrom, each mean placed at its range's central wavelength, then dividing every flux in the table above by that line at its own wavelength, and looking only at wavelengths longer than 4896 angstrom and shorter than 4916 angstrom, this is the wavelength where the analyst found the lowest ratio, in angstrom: 4915.0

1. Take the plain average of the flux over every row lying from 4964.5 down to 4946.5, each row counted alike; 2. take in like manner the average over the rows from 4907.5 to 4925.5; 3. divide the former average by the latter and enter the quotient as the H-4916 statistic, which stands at 1.02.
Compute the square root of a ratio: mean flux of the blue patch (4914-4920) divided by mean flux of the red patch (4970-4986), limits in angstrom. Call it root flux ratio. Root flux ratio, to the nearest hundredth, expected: 0.99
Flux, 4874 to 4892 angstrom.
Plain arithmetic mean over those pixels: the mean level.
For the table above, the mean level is 0.658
